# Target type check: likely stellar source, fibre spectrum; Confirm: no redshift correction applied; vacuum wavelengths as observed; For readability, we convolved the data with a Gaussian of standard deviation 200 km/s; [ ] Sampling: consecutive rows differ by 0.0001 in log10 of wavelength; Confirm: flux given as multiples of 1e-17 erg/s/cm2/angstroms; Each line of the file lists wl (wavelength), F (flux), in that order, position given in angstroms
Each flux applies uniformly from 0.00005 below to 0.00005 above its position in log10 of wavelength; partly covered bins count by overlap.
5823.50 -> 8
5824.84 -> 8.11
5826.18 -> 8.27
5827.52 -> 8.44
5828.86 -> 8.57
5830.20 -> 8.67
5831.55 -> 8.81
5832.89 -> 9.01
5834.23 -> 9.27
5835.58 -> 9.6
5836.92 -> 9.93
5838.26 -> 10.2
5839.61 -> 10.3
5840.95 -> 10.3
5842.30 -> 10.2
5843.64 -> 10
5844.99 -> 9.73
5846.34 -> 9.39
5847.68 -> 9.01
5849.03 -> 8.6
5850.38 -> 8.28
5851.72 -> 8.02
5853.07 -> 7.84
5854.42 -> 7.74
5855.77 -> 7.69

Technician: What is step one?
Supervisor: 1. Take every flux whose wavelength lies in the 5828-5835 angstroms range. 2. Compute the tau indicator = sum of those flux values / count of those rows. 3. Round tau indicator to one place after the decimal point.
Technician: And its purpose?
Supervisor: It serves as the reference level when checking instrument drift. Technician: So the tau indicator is 8.9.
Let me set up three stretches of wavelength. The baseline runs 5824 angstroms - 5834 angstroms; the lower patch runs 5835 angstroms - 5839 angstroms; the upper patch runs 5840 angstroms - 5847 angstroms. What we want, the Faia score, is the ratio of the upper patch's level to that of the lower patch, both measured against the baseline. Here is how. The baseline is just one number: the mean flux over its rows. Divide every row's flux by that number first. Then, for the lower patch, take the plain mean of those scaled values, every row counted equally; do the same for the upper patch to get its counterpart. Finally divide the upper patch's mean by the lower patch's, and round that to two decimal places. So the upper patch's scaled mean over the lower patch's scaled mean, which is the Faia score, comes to 1.00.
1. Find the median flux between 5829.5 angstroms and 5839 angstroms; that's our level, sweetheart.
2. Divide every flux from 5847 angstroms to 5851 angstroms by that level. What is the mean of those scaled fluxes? 0.93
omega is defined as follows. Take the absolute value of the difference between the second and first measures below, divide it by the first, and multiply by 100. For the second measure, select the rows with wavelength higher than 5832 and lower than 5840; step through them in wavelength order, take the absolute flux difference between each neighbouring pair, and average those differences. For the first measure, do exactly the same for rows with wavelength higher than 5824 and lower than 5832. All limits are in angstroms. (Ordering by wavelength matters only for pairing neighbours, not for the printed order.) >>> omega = 84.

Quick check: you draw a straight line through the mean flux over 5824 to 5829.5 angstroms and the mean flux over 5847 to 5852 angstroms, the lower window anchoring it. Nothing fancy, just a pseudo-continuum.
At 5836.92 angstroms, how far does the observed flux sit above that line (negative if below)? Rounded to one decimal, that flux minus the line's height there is 1.5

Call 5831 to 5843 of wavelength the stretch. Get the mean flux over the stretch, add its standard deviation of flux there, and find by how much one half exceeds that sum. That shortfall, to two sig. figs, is -9.8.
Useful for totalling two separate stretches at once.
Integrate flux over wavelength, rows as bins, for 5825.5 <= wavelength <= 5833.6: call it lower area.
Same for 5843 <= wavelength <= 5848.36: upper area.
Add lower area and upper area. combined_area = 121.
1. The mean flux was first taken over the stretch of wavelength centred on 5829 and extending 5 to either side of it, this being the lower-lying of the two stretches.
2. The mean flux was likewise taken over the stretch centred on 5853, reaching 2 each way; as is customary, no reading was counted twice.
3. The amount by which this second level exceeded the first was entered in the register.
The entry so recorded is -0.7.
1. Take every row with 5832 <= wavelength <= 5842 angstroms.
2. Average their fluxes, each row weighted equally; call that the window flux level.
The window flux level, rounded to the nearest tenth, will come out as 9.8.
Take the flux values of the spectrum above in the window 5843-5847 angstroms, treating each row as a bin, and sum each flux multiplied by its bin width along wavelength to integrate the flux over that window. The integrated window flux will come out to 39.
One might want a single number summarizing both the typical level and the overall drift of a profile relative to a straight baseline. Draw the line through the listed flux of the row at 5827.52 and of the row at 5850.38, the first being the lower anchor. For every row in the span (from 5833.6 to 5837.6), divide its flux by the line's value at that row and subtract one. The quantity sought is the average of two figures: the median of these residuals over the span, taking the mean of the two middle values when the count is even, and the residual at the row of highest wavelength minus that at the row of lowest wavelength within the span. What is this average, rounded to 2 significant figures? 0.11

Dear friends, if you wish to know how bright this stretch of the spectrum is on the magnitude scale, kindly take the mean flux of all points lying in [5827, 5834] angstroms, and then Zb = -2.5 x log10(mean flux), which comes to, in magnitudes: -2.35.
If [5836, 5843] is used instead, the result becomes -2.52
